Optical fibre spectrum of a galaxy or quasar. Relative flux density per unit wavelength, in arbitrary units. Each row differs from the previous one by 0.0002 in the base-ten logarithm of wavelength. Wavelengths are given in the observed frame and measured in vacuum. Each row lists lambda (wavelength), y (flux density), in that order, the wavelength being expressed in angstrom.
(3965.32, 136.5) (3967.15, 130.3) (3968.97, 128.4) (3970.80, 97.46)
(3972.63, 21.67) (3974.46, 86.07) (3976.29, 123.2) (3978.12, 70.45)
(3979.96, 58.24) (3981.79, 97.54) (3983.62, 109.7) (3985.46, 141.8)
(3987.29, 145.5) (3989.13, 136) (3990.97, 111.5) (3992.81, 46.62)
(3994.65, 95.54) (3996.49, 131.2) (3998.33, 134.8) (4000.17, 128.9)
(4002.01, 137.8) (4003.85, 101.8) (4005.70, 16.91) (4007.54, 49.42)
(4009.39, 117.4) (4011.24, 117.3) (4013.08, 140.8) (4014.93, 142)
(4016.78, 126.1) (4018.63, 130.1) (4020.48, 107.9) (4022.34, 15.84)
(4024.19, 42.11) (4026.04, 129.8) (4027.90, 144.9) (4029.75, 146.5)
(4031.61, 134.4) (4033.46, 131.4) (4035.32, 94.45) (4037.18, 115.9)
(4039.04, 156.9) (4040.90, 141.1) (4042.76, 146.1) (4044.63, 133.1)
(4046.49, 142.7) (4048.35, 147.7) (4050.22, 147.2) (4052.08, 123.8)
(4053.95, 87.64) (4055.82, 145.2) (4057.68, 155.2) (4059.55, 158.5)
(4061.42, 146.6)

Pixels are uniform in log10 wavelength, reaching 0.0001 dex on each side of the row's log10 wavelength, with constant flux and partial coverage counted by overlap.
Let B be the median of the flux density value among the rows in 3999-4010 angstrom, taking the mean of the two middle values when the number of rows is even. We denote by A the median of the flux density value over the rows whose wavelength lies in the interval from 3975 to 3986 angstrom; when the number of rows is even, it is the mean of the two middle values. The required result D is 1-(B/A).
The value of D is -0.06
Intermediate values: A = 104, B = 110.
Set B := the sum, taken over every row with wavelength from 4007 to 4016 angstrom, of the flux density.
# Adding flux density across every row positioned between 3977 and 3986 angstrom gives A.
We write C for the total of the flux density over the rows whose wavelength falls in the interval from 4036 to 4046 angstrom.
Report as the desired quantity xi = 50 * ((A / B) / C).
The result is 0.06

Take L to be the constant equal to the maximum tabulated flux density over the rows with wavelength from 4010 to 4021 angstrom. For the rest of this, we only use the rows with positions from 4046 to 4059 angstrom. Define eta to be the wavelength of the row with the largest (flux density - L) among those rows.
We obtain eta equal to 4057.68 angstrom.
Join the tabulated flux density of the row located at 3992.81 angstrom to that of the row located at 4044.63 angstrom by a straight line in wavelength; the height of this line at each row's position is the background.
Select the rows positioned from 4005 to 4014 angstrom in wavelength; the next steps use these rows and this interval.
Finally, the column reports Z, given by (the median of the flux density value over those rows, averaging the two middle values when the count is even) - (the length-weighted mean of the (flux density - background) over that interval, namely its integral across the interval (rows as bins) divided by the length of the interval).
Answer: 102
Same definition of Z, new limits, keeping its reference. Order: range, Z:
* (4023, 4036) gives 123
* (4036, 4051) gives 135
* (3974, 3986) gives 26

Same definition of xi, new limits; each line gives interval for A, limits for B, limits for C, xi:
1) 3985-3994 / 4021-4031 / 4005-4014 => 0.14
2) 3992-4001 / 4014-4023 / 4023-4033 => 0.09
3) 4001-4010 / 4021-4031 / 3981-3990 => 0.07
